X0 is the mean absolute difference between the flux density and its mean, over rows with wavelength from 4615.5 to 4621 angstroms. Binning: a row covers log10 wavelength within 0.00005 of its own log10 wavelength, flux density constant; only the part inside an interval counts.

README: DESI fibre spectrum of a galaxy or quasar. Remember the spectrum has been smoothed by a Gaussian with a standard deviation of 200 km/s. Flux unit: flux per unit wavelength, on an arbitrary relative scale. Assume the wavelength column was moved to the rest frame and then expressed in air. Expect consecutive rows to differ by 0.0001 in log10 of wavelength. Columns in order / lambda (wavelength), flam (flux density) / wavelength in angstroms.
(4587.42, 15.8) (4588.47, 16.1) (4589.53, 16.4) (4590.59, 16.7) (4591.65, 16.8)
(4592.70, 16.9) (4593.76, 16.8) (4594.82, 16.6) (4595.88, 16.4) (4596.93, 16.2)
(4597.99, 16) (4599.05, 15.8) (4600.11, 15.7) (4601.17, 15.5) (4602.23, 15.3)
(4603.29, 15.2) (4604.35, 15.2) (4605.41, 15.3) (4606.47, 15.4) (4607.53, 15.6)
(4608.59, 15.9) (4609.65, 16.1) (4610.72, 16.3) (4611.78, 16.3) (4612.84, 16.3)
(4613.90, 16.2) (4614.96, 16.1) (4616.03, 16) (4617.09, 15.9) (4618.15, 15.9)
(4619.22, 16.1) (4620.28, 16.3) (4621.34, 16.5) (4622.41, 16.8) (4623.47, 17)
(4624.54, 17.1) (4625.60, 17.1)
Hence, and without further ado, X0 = 0.13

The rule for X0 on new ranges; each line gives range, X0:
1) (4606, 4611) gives 0.29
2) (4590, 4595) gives 0.09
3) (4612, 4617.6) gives 0.12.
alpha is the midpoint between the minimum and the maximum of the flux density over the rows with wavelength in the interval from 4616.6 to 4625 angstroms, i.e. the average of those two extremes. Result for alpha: 16.5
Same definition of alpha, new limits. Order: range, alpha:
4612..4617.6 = 16.1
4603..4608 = 15.4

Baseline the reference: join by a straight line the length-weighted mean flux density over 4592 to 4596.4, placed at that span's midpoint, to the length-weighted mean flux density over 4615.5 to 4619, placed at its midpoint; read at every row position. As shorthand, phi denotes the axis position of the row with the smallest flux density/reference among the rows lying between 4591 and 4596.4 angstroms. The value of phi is 4595.88 angstroms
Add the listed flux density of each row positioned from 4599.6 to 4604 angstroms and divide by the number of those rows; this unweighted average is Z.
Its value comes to 15.4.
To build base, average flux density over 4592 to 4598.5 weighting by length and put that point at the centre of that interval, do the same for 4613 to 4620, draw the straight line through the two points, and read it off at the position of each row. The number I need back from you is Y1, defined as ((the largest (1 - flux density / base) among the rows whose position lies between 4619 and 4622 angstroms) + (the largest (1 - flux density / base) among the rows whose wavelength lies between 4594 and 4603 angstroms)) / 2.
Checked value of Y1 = 0.029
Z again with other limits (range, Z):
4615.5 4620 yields 16.0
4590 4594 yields 16.8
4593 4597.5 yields 16.5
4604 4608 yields 15.4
